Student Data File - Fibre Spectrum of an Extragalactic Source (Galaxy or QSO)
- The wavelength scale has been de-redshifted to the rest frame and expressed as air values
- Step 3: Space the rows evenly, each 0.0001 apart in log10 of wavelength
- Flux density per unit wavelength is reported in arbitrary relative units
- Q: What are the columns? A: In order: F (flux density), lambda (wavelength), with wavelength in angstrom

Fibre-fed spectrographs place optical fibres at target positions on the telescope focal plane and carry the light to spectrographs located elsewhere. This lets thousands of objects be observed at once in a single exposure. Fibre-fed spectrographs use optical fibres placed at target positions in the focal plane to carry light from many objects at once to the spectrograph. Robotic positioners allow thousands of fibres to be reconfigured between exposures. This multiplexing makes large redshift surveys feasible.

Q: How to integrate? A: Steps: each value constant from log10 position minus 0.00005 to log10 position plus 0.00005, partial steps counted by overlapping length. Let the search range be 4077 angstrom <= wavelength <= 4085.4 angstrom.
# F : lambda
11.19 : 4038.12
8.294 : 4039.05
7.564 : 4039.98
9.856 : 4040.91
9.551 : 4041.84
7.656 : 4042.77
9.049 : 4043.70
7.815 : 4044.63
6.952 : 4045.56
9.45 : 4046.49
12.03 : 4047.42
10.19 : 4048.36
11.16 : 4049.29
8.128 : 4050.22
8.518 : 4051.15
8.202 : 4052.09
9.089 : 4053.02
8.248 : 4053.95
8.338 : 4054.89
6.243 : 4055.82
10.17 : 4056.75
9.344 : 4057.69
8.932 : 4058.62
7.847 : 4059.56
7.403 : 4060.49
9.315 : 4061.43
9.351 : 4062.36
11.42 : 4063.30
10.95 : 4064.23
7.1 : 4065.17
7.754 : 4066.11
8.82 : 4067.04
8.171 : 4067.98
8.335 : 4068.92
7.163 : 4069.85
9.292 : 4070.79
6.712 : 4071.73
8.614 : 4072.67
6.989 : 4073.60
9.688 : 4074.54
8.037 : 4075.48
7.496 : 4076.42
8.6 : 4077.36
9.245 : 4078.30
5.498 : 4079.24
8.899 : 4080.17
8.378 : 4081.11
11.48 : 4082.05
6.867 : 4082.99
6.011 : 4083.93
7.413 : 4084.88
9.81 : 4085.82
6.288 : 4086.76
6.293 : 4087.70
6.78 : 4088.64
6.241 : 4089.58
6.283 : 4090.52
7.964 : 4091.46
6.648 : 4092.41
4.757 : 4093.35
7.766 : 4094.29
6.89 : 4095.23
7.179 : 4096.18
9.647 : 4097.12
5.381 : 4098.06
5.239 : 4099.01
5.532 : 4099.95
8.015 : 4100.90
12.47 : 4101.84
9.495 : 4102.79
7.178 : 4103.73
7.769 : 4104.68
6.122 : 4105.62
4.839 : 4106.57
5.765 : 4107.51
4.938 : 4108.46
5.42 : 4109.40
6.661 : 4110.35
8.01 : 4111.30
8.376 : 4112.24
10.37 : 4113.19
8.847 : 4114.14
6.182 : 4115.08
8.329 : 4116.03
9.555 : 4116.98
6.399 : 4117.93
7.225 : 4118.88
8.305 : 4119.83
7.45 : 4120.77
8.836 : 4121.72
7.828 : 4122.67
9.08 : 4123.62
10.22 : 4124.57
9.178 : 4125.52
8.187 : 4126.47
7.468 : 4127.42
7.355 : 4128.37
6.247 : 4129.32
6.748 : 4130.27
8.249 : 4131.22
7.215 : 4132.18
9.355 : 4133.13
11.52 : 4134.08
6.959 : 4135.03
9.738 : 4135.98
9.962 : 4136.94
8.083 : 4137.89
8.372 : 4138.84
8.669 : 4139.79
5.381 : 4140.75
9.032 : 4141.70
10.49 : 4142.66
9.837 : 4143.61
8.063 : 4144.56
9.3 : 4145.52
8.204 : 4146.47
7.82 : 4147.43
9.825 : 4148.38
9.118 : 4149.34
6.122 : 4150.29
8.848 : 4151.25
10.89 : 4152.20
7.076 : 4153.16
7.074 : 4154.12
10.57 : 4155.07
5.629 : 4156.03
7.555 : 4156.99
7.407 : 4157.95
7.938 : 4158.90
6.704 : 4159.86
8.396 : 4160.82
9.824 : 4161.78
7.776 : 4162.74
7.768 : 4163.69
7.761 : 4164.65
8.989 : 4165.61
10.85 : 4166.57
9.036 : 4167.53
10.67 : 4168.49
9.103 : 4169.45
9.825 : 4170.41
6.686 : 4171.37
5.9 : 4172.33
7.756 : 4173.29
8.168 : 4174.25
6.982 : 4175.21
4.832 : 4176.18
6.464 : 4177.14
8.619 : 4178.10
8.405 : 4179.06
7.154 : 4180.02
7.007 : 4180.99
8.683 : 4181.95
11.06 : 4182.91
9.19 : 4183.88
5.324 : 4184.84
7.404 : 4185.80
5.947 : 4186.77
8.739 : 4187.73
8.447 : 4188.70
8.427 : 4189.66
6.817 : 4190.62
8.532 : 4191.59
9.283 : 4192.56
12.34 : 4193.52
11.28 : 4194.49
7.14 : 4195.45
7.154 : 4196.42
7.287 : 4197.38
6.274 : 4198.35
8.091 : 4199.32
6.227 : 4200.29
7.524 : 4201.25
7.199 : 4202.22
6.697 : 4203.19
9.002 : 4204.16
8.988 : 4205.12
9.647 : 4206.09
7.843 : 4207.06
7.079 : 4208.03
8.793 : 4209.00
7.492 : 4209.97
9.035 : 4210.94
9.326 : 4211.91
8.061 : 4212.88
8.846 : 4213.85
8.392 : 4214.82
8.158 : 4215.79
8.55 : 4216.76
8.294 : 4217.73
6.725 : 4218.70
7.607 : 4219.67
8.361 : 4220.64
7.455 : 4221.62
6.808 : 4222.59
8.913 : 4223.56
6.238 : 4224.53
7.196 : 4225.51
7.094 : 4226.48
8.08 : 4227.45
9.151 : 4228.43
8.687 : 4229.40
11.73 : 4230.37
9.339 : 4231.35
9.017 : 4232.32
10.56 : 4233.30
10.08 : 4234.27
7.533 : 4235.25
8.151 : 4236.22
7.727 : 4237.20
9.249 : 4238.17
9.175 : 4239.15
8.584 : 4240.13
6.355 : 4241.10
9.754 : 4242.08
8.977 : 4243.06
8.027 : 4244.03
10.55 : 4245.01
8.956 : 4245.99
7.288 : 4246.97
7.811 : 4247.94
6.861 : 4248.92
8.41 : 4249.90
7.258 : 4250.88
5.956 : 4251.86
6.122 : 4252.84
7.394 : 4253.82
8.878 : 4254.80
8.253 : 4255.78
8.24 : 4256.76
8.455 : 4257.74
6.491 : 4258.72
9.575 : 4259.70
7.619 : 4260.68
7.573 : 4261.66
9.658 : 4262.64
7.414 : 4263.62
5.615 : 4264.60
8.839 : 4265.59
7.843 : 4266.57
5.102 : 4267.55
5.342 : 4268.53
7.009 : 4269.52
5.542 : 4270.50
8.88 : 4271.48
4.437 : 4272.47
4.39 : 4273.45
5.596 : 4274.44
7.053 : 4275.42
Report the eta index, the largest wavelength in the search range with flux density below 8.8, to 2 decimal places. 4084.88 angstrom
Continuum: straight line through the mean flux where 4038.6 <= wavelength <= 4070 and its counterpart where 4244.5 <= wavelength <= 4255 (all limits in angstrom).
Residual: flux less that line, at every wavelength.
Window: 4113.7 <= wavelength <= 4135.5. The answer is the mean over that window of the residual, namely -0.30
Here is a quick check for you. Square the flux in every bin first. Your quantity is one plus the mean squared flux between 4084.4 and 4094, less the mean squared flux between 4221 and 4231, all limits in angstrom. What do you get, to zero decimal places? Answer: -19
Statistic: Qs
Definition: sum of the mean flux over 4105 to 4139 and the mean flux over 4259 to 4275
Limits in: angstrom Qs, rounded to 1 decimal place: 14.8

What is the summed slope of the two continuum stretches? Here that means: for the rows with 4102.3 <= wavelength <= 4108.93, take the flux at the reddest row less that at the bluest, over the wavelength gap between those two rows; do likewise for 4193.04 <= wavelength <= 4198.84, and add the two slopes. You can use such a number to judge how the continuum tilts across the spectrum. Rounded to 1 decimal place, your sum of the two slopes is -2.1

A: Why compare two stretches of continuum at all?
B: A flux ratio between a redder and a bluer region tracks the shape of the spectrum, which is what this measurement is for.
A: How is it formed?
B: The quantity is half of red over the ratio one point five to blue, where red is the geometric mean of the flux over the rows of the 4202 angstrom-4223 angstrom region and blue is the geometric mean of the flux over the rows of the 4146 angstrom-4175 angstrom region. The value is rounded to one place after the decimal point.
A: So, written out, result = 22.0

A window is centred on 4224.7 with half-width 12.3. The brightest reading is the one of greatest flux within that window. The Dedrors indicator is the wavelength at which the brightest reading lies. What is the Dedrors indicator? 4230.37 angstrom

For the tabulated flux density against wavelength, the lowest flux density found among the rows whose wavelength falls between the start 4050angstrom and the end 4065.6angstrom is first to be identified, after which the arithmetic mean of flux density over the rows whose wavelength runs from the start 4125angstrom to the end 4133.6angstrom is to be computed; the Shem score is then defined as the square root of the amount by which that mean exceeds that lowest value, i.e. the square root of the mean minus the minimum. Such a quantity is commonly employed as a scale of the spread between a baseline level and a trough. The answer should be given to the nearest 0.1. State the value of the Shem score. 1.2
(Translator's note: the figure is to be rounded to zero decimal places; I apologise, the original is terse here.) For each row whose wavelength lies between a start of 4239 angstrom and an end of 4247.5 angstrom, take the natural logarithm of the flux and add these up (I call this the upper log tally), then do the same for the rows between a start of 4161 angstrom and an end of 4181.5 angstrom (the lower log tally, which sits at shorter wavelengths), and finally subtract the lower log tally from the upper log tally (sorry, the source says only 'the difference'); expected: -24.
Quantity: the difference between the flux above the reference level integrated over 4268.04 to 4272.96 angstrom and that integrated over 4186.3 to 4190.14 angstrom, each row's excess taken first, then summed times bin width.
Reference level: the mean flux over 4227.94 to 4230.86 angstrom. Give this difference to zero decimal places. -10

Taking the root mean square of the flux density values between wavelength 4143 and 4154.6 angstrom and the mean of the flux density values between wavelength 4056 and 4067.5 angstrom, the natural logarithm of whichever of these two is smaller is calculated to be 2.154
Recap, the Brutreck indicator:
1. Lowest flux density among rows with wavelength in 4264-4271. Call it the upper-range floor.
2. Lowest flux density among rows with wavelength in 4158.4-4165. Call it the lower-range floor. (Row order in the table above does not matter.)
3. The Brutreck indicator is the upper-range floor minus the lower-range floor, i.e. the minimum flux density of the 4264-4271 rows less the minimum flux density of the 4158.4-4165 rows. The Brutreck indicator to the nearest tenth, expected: -1.6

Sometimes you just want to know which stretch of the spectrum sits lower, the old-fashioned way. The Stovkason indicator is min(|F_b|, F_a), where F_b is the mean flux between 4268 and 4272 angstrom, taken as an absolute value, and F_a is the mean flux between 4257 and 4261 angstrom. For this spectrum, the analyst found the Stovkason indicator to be 6.7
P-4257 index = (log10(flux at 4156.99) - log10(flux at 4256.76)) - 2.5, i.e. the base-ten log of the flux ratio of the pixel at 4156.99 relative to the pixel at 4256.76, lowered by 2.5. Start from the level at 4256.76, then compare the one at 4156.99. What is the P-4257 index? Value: -2.54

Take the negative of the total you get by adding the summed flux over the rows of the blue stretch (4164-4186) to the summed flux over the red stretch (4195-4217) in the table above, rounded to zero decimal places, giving -369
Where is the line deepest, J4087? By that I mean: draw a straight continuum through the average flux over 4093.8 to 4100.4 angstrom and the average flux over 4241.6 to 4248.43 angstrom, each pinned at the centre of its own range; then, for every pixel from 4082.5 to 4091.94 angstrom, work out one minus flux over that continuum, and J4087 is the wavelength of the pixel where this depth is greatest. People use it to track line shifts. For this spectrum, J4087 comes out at 4083.93 angstrom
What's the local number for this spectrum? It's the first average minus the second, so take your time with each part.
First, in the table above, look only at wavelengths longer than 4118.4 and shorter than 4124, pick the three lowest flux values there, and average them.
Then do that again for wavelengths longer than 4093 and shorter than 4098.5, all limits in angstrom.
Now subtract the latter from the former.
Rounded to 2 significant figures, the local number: 1.8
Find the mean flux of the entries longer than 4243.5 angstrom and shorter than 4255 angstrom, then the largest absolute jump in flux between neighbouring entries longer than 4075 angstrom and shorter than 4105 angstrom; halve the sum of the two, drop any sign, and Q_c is 6.2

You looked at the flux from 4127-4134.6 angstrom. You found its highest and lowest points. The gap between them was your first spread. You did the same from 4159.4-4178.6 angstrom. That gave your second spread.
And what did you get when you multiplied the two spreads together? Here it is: 32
